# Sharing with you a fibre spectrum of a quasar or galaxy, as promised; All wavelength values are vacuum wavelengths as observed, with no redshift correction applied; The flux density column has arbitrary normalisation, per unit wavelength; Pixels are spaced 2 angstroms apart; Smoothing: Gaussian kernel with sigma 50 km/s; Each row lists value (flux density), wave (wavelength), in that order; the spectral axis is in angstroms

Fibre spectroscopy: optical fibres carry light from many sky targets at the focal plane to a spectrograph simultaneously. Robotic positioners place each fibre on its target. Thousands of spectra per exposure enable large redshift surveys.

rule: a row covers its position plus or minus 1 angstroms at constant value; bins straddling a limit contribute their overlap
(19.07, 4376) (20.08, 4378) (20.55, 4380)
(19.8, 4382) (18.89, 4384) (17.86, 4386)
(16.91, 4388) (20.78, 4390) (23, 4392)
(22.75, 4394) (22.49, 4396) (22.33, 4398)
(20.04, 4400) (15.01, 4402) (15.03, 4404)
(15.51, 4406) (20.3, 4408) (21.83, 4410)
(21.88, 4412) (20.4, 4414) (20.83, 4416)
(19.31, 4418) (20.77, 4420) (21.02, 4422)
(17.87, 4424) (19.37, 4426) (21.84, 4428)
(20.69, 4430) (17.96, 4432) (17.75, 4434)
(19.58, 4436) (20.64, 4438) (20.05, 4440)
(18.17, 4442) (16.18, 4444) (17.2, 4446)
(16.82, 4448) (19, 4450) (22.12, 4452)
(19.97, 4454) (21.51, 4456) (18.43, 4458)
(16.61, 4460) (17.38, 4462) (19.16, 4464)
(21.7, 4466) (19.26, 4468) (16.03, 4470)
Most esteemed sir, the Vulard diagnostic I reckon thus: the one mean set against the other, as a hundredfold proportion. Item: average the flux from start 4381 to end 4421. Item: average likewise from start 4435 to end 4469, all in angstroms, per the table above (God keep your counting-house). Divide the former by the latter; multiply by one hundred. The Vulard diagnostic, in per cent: 104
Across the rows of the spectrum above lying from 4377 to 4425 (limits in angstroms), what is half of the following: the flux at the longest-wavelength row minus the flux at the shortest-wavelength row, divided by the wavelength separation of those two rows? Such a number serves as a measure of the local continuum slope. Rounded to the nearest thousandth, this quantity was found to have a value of -0.024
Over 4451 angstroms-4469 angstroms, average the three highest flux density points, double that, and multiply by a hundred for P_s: 4355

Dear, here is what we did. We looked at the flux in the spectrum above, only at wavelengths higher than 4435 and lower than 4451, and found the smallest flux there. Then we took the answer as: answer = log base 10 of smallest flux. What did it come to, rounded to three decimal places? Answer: 1.209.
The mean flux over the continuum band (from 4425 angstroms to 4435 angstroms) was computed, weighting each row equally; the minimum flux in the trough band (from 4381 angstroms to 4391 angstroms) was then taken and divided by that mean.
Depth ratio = 0.87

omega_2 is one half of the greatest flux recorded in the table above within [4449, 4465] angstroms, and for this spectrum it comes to 11.1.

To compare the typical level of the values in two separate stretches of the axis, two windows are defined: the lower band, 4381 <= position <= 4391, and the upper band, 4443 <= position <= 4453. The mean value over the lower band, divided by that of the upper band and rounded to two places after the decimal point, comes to 1.03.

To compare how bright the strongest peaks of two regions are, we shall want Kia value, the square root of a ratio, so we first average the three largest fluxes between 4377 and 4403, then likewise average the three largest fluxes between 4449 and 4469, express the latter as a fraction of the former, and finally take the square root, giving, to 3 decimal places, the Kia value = 0.978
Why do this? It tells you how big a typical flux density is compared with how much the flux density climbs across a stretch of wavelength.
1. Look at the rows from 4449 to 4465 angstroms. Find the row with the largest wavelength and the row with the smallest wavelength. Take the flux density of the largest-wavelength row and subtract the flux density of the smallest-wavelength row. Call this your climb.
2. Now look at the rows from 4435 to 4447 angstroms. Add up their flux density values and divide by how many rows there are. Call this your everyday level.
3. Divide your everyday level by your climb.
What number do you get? 116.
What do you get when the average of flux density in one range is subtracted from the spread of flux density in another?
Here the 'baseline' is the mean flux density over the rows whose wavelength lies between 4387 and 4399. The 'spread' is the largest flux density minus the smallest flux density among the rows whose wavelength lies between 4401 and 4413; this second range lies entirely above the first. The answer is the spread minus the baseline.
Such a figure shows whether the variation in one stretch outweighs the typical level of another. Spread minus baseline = -14.5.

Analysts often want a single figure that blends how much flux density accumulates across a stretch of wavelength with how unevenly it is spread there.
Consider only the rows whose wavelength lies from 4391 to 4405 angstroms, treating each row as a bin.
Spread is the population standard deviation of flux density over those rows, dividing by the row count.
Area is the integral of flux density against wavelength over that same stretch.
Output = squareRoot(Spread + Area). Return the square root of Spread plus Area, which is 16.9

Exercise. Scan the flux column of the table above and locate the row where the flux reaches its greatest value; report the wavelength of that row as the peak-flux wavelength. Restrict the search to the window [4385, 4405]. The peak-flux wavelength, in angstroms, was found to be 4392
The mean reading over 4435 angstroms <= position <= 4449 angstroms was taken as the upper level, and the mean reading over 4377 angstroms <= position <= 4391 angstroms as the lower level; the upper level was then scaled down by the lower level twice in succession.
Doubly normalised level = 0.050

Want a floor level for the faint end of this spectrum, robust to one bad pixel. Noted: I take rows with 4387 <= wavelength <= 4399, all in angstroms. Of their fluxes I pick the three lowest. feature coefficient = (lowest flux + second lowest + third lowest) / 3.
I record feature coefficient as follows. 20.0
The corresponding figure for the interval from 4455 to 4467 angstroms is 17.5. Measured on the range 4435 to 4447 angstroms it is 17.2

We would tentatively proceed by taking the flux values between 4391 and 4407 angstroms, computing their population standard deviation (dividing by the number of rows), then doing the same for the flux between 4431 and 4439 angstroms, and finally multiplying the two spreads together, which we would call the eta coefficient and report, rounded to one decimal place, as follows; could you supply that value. 4.1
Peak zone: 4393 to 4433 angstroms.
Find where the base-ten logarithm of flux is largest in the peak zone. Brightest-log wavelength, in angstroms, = 4394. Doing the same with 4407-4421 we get 4412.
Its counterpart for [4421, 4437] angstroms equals 4428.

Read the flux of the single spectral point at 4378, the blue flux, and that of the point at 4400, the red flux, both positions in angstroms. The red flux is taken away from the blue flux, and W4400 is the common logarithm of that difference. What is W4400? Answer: -1.4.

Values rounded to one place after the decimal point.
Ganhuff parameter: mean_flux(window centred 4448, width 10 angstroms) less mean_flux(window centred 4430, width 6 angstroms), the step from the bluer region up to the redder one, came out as -1.9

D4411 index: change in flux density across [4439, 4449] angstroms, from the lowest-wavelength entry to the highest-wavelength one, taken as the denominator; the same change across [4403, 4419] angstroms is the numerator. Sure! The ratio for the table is -1.3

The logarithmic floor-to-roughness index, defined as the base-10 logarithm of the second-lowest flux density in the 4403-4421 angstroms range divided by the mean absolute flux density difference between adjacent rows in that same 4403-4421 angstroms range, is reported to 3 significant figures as 1.02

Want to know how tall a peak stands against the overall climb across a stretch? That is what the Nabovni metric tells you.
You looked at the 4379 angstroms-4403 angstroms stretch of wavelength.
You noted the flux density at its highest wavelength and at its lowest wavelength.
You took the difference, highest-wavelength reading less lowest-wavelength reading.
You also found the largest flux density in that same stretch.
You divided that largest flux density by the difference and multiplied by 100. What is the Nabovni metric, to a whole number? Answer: -415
